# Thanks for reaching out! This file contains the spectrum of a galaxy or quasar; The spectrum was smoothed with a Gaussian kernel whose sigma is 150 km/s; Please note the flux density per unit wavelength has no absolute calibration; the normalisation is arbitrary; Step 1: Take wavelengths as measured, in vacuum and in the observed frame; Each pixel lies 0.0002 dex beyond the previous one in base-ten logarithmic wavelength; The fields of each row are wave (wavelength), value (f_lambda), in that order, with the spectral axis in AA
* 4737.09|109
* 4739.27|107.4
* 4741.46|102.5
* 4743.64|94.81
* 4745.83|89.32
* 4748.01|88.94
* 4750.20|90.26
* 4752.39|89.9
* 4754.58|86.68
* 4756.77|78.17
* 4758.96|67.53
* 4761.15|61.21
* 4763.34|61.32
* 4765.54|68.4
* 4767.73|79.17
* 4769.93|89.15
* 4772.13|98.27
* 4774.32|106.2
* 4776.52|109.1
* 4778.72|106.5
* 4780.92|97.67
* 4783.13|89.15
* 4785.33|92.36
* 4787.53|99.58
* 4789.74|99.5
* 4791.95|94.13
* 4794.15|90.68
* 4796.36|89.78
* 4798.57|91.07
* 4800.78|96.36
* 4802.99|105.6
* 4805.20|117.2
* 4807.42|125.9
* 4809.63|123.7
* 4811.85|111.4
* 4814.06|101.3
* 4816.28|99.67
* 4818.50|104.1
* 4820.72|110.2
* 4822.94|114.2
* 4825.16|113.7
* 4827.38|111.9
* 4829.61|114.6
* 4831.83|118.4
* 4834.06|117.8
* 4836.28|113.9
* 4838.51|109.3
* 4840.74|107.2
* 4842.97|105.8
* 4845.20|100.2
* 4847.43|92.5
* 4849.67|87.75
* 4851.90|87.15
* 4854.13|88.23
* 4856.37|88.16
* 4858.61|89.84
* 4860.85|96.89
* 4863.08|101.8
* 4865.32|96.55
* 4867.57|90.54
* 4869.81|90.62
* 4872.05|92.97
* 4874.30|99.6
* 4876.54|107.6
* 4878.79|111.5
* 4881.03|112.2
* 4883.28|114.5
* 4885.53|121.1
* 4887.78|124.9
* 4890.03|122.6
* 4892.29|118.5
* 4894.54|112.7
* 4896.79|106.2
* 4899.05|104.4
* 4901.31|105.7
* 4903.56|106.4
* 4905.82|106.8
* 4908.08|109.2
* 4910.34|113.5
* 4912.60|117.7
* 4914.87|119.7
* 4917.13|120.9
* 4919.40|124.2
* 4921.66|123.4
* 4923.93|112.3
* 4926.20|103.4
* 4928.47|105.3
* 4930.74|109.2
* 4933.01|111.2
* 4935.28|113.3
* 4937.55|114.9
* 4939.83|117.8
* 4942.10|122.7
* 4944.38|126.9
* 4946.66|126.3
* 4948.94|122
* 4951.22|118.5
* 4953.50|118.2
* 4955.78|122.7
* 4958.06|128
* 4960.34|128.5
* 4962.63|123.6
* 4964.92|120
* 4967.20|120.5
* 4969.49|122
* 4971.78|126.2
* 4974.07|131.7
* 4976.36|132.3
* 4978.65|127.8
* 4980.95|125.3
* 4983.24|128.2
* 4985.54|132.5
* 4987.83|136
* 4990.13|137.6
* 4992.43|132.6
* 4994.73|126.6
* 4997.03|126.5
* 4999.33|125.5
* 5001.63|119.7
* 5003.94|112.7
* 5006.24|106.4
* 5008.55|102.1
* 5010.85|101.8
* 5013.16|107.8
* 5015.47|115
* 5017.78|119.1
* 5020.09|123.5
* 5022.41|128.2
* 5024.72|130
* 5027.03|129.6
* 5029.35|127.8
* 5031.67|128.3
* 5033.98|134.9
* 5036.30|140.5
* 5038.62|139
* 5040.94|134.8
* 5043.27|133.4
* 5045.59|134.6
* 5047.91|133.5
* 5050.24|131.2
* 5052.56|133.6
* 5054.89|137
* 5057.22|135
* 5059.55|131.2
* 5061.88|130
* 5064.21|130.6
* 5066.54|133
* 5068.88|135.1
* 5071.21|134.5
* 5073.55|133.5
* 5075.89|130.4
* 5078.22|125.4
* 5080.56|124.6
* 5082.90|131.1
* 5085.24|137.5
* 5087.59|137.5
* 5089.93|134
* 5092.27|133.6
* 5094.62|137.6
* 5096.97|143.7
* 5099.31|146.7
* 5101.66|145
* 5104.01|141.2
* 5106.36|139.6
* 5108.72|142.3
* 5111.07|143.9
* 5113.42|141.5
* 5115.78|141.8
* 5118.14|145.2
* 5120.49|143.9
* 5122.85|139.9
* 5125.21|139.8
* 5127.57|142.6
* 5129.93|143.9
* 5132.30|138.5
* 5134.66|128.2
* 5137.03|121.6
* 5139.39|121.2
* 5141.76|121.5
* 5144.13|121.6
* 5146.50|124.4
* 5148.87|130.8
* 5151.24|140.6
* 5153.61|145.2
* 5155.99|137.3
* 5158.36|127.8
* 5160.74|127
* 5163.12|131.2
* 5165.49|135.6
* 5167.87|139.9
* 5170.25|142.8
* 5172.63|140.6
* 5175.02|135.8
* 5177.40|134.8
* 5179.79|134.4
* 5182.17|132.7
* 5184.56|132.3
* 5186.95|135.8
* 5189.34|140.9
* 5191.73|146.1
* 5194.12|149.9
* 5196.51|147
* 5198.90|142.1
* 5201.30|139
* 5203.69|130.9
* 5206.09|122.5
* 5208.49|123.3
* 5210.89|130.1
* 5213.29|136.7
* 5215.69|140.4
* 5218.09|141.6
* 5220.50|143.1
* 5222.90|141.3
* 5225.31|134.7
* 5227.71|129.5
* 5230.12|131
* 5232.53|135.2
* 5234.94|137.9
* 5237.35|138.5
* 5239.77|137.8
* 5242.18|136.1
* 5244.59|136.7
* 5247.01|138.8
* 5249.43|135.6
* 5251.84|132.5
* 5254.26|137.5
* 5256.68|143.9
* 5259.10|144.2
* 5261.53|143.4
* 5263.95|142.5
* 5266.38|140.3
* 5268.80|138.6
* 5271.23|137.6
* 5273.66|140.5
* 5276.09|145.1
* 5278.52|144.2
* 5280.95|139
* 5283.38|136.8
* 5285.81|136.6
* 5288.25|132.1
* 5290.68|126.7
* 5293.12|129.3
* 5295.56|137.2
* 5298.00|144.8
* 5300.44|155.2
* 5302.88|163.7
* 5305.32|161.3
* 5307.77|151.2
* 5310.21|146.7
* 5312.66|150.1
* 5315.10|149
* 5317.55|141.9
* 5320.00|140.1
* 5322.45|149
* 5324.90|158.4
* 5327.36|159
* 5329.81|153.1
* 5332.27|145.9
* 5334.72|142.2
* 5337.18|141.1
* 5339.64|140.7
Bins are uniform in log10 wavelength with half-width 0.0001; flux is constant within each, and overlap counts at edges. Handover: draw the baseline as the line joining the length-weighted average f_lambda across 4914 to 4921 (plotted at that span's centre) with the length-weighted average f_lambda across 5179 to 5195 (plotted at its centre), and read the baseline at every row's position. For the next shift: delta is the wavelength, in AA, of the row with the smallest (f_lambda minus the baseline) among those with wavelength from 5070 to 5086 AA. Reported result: 5080.56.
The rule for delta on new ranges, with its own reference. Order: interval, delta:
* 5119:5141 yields 5139.39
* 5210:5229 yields 5227.71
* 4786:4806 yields 4796.36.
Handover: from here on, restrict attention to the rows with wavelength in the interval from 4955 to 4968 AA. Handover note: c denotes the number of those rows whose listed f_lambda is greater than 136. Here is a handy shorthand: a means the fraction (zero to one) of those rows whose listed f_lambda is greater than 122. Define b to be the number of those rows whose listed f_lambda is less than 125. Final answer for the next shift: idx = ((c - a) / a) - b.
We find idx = -5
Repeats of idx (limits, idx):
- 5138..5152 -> -3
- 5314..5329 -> 5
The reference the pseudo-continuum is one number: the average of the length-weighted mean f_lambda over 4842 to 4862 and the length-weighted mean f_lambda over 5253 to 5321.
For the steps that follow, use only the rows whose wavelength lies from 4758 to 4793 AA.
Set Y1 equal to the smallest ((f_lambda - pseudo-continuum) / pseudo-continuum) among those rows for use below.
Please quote -0.48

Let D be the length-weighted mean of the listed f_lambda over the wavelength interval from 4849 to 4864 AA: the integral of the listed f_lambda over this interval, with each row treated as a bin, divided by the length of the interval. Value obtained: 91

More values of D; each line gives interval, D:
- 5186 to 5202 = 143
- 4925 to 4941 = 111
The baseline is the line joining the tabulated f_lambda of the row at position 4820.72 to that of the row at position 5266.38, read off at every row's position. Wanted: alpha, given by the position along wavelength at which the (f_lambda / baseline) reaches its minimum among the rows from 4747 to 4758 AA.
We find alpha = 4756.77 AA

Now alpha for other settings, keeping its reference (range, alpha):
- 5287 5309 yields 5290.68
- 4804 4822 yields 4816.28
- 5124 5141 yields 5139.39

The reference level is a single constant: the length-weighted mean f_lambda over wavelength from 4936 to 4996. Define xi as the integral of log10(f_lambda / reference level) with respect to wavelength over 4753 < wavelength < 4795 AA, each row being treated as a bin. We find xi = -7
